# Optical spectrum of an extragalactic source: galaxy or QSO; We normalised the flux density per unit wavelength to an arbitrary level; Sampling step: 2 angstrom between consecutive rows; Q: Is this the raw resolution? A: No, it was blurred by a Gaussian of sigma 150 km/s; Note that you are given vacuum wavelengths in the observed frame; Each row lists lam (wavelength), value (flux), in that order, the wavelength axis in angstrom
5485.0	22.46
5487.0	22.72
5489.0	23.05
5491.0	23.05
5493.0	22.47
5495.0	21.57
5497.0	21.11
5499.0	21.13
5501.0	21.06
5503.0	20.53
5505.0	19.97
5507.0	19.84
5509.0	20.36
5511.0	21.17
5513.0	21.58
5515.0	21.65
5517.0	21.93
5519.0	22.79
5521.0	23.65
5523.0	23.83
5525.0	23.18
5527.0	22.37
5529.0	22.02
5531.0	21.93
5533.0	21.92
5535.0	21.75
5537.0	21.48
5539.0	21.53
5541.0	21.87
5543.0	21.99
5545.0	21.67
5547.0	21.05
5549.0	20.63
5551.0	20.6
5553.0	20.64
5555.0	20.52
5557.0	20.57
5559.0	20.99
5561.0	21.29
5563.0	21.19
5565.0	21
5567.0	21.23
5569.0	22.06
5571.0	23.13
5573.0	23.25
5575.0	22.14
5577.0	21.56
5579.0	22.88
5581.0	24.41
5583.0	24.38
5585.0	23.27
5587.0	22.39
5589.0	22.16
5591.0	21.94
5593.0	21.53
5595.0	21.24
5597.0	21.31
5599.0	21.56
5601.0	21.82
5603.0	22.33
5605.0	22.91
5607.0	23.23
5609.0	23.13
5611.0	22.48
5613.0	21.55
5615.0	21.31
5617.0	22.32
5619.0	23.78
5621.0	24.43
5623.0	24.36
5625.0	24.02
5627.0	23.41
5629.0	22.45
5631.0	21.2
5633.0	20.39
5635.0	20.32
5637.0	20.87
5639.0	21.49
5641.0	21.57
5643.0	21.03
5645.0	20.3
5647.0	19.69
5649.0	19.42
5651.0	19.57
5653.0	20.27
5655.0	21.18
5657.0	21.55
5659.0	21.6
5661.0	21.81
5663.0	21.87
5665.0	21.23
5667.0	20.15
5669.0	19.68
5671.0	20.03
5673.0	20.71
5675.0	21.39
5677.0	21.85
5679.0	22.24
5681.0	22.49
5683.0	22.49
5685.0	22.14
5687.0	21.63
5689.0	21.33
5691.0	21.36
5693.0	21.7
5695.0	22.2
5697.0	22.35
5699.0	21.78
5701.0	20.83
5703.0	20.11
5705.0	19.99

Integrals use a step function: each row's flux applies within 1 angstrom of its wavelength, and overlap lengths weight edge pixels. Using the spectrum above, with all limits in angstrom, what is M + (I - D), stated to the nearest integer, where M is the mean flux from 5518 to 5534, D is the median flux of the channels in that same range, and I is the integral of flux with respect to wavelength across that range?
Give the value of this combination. 364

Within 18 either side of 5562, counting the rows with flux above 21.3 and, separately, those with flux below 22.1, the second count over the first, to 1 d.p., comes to 2.0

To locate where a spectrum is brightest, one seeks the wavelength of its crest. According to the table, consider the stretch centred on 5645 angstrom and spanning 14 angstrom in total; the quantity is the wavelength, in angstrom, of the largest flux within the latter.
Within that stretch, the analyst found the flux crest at 5641.0 angstrom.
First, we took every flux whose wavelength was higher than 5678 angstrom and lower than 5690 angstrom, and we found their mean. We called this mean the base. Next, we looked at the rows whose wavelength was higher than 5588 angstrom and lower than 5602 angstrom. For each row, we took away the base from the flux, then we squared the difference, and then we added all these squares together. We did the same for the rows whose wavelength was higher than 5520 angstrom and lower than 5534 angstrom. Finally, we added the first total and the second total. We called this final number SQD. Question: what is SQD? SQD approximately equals 9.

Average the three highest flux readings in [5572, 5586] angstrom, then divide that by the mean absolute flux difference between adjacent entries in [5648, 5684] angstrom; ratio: 55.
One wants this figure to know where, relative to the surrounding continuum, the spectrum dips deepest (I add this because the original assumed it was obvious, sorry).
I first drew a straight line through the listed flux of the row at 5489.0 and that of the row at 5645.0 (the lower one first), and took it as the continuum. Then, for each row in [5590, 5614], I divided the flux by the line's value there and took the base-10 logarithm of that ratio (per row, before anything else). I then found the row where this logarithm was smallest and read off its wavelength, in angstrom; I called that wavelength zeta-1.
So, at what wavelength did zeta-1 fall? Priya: 5595.0 angstrom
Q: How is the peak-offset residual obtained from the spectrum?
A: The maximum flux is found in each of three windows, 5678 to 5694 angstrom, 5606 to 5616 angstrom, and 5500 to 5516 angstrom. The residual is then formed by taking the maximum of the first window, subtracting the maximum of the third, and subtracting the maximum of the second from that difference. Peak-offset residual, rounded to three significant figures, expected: -22.4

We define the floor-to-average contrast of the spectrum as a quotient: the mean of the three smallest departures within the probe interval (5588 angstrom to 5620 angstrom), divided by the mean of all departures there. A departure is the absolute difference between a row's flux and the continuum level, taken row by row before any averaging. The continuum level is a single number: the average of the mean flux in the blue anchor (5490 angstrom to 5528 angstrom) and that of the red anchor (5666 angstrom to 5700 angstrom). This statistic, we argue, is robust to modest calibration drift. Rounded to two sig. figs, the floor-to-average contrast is 0.11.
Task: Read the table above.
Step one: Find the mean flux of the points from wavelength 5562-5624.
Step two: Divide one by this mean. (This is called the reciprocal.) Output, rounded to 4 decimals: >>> 0.0445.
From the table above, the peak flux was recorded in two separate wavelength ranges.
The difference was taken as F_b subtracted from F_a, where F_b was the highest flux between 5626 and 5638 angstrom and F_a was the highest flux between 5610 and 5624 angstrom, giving 1.0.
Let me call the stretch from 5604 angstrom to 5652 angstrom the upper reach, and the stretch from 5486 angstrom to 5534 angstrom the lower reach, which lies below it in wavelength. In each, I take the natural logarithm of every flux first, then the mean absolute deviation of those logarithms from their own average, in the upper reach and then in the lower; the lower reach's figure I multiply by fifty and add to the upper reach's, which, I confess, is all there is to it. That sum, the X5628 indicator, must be 2.09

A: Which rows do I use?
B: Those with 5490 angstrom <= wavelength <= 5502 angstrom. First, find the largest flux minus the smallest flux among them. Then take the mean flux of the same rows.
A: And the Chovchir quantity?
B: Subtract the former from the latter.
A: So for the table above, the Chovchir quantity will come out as 19.7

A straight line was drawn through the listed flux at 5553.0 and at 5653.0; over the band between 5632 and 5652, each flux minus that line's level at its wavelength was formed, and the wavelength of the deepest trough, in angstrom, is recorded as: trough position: 5649.0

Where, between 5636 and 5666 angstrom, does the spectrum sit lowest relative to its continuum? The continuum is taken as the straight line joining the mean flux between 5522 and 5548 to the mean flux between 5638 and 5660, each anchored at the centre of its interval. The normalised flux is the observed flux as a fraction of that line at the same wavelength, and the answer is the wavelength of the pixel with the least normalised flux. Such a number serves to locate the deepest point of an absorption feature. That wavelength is 5649.0 angstrom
